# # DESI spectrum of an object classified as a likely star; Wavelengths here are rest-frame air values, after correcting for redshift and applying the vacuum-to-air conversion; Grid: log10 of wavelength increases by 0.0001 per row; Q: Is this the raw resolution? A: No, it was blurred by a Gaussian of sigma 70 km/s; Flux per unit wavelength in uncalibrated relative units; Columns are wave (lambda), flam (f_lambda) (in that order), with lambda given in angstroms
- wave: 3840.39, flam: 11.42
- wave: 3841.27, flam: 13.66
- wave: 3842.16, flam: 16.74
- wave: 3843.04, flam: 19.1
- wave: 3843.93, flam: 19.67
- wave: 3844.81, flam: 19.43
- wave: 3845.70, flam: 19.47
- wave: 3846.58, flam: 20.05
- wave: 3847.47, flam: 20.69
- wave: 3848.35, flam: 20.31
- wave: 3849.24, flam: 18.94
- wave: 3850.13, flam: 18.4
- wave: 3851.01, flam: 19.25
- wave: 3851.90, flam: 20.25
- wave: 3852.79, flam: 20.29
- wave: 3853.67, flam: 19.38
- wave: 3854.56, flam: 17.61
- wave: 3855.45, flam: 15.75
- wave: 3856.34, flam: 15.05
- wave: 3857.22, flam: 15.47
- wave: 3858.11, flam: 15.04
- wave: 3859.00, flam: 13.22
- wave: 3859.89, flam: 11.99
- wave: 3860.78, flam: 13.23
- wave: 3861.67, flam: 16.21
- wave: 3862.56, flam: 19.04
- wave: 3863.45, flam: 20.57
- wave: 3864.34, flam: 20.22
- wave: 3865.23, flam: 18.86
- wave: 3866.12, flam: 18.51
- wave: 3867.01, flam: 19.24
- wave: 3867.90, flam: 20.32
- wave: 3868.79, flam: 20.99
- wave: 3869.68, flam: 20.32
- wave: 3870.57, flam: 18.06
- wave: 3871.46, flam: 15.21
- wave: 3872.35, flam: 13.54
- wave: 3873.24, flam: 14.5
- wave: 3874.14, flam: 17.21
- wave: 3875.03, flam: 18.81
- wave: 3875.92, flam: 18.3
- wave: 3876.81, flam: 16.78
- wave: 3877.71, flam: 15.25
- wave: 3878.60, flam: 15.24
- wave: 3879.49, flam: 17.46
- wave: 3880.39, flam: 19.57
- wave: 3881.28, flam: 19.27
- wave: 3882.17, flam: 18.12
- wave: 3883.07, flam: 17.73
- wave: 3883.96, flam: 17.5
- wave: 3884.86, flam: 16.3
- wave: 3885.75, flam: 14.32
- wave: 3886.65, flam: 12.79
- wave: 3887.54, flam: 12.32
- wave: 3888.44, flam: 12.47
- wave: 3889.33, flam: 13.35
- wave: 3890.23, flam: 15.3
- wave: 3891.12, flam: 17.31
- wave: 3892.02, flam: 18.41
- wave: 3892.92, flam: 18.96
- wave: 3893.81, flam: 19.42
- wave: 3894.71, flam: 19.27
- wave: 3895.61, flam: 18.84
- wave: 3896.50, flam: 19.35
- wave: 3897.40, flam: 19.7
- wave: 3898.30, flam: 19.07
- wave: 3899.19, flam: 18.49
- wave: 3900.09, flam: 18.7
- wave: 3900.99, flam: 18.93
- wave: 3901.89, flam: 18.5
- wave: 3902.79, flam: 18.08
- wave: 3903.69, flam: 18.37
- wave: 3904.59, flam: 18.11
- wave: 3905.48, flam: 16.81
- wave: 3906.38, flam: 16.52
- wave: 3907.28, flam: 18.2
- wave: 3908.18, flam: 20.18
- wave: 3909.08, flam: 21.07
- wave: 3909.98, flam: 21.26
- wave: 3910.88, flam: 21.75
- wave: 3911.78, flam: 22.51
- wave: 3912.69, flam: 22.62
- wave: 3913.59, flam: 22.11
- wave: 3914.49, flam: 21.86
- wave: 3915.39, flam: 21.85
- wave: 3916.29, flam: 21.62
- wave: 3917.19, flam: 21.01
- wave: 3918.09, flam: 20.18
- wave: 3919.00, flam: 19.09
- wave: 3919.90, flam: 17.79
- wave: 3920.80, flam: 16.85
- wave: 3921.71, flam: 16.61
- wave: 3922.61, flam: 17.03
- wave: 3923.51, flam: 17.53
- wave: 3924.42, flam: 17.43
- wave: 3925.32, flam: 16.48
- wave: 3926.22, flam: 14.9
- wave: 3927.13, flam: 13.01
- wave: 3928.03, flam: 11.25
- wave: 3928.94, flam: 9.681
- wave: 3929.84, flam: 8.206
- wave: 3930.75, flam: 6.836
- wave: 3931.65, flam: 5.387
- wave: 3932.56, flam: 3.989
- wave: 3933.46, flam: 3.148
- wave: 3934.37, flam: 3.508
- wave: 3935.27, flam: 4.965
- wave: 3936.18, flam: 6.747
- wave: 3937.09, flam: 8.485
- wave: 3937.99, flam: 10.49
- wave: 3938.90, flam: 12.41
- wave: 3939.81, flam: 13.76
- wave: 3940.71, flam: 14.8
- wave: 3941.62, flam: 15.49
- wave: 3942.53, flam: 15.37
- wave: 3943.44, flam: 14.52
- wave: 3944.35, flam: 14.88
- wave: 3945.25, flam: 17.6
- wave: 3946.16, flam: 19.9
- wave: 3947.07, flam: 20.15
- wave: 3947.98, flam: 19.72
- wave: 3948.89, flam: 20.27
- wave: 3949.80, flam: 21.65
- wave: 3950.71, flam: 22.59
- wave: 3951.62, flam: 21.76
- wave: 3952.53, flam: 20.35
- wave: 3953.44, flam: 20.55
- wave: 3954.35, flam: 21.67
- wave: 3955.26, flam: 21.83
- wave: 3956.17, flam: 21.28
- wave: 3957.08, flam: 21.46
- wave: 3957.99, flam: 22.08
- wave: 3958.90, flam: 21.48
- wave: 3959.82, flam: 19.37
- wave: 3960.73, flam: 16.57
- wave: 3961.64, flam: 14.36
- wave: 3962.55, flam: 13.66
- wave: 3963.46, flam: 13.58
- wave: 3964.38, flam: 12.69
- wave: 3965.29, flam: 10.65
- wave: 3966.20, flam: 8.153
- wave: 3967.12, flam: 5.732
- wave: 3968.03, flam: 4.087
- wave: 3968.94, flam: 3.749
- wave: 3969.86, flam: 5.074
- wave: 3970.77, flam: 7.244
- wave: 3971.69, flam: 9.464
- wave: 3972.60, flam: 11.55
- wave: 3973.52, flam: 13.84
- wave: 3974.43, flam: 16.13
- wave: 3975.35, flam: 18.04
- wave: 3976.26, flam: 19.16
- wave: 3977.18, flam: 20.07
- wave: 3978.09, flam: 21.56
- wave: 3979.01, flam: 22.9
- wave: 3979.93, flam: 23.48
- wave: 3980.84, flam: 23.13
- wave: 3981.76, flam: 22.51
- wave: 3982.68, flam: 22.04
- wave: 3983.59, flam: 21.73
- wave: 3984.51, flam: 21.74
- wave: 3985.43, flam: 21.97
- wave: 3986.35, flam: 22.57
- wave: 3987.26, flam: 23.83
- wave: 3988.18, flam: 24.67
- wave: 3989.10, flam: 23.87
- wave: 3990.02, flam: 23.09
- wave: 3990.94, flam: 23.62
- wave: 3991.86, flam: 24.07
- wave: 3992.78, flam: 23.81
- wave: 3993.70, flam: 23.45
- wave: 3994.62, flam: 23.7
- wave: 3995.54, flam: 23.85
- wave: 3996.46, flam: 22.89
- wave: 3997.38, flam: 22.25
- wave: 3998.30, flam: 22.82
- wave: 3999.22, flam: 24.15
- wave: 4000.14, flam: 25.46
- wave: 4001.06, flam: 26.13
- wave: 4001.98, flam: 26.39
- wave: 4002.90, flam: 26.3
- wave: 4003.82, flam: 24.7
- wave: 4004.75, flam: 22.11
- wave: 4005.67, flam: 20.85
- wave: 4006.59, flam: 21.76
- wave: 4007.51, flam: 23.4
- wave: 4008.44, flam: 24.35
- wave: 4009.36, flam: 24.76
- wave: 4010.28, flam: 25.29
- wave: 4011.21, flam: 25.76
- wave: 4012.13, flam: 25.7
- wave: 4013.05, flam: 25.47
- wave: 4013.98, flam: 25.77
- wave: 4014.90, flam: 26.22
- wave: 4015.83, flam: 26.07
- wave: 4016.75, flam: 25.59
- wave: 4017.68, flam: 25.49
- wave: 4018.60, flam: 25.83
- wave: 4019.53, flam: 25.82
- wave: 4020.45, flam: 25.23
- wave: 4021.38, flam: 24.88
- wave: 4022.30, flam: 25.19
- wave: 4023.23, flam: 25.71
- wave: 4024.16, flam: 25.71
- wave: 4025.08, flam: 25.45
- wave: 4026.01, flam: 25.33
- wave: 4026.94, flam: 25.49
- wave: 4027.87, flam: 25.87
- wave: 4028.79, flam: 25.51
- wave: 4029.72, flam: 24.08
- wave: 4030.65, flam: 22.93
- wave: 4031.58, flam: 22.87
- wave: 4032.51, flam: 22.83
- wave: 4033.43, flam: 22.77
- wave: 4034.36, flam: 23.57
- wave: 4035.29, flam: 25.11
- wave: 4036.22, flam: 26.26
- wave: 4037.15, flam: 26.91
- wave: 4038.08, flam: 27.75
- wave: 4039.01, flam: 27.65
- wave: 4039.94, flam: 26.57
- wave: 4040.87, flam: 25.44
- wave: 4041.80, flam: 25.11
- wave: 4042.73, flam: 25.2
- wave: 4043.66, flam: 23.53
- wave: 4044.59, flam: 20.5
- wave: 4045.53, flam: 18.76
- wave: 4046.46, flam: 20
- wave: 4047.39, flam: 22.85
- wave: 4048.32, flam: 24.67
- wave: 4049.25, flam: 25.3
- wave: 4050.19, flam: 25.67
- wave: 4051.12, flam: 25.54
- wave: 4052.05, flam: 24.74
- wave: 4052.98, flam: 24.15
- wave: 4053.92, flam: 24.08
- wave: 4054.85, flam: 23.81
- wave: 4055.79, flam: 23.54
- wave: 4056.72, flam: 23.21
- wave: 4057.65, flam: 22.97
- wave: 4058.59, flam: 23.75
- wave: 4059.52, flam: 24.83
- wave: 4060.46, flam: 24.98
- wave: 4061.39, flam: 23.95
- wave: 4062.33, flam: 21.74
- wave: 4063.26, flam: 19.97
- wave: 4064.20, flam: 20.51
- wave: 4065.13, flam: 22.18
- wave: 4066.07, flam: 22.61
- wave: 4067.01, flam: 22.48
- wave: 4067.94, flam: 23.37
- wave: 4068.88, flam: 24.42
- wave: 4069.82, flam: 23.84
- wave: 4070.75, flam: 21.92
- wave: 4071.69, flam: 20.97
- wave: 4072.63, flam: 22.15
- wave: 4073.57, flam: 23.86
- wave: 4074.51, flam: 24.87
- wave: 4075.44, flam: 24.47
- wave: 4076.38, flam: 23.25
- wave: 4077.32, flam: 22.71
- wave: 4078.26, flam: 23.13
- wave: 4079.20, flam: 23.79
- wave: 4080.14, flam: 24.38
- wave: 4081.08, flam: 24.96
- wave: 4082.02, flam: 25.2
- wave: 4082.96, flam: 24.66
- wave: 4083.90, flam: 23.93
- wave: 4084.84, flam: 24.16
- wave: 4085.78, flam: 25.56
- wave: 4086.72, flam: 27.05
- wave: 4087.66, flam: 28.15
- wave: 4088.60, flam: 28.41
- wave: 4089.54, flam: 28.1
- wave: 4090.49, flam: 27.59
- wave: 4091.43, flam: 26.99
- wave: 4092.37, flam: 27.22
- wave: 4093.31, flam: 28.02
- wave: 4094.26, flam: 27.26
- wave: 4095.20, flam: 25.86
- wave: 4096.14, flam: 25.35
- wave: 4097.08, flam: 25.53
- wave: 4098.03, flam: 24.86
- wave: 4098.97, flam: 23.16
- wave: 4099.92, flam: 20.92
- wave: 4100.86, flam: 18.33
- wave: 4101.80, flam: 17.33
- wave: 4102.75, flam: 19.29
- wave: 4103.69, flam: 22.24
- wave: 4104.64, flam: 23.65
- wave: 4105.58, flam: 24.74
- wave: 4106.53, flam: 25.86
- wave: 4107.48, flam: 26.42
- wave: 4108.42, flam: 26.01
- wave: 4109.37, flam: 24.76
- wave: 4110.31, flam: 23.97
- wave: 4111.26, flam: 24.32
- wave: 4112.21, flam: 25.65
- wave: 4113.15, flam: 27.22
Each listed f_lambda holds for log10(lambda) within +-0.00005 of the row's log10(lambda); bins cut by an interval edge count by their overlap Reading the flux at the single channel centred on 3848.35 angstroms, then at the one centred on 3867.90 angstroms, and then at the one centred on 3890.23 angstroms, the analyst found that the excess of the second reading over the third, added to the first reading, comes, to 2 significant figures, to 25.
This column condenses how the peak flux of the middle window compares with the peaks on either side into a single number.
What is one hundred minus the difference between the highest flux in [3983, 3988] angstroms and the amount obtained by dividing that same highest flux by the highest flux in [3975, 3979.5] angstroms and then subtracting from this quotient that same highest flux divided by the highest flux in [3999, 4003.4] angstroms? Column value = 76.3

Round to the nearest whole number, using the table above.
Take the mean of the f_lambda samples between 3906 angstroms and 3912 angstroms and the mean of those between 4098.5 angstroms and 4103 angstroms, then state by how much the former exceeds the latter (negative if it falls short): 0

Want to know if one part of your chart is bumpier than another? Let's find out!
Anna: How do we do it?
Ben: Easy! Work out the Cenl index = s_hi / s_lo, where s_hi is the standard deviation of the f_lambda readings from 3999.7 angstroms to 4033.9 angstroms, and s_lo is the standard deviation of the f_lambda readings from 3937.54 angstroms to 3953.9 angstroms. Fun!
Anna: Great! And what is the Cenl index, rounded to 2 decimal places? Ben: 0.39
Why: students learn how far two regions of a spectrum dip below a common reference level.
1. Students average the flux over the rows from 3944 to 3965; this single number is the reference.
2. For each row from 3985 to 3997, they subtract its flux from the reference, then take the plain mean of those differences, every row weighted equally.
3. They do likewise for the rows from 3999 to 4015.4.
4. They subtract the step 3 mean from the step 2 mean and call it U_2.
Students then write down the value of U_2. 1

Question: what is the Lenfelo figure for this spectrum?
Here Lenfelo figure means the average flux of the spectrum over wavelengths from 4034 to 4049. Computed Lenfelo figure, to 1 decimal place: 24.4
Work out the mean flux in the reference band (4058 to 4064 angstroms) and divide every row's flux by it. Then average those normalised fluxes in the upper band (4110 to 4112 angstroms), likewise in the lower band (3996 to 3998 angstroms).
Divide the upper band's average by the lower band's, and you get 1.1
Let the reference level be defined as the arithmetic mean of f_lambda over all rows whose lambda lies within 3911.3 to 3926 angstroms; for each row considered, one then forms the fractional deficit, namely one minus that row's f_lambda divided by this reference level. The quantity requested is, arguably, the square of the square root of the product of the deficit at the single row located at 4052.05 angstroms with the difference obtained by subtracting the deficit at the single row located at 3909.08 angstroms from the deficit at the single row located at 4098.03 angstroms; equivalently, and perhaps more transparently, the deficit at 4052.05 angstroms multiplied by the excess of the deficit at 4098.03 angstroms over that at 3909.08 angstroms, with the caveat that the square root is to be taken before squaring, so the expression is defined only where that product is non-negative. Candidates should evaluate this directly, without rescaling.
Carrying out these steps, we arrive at 0.05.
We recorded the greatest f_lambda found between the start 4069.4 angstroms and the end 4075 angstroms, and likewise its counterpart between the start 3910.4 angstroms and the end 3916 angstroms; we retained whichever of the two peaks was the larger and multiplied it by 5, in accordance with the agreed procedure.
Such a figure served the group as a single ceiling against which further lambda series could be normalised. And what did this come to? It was 124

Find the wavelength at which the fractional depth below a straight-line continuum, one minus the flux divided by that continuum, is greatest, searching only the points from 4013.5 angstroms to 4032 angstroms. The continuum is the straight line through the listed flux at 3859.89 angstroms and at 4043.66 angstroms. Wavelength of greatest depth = 4031.58 angstroms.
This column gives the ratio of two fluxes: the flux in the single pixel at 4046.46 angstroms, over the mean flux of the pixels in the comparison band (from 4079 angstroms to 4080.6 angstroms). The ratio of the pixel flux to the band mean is 0.83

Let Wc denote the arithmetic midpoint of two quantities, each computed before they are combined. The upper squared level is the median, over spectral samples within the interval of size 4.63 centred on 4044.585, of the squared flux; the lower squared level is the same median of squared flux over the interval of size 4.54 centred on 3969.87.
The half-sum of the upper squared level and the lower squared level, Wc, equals 223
